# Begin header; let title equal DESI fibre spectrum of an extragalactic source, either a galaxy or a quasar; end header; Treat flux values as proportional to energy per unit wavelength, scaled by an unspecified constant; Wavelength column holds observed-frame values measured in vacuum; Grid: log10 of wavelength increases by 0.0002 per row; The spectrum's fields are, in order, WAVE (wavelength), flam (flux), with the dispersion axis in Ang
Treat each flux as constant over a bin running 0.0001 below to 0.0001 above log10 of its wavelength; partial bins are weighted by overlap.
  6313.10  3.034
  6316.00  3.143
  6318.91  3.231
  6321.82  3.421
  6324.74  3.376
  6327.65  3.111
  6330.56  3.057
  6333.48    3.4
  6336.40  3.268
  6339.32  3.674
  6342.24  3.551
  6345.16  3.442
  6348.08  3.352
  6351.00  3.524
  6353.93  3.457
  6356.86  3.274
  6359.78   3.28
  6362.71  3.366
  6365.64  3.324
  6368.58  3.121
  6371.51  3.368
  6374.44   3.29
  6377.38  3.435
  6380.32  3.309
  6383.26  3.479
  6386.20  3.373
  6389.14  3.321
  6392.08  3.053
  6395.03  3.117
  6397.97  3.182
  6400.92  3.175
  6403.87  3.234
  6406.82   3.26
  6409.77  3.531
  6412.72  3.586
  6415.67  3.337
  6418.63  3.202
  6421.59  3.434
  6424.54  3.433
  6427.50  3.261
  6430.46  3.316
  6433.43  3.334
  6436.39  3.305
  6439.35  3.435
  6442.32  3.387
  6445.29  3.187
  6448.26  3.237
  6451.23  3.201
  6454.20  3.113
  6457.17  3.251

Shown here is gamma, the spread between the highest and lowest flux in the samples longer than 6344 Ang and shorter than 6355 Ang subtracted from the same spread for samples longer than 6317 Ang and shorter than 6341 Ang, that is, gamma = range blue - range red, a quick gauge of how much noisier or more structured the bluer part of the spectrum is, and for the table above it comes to 0.4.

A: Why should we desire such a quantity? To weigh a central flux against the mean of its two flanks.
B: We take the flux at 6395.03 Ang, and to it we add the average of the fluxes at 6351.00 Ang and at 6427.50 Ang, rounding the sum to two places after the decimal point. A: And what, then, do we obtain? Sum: 6.51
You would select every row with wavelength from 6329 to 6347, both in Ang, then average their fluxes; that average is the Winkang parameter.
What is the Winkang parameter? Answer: 3.40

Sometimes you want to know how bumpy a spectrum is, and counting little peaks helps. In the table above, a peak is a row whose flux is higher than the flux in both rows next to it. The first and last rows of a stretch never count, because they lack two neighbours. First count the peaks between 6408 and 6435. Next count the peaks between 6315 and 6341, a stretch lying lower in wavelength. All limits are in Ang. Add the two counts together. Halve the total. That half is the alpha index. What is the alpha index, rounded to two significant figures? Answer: 2.0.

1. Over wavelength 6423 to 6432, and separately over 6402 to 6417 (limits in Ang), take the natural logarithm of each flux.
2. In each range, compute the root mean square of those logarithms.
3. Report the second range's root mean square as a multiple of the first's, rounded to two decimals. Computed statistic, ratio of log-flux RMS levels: 1.01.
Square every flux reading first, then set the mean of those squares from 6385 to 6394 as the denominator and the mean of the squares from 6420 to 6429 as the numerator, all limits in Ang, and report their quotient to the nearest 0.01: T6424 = 1.08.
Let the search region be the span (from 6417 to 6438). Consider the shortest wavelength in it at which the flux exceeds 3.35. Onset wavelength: 6421.59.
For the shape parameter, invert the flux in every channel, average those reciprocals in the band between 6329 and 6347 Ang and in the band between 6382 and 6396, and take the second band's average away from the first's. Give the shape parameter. -0.011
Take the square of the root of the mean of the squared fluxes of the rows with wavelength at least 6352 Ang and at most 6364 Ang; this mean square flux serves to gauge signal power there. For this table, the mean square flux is 11.2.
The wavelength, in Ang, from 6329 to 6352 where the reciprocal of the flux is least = 6339.32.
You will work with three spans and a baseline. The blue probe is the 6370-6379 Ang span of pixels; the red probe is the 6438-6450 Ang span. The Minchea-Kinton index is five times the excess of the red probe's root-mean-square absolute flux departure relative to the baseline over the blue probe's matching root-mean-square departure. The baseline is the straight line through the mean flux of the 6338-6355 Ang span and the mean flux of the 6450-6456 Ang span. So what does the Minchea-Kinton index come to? 0.4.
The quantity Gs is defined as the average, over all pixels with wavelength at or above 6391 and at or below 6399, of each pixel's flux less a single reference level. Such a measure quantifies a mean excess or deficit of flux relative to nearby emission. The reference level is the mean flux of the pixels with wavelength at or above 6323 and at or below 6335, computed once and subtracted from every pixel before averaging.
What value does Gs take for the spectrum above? -0.12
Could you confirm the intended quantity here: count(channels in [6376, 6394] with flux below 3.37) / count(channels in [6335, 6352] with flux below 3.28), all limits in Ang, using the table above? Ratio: 3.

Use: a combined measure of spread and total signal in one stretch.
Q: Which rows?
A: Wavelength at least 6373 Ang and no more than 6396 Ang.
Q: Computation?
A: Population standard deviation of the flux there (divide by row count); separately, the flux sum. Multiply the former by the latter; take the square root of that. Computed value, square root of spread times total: 1.9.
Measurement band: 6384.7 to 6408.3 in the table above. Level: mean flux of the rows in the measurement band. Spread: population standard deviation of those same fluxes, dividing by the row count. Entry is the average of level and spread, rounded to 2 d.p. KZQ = 1.66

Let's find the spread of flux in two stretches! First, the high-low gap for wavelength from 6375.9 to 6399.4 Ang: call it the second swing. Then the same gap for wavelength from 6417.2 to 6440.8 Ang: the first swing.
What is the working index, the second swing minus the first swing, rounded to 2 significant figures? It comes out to 0.19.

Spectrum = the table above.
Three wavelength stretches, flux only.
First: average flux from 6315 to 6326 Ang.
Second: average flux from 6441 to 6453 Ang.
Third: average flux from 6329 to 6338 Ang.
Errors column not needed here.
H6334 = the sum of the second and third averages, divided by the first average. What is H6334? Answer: 1.97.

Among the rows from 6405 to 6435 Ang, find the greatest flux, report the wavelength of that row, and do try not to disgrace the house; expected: 6412.72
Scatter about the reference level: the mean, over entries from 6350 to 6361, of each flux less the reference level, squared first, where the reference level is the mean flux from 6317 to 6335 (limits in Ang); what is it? 0.026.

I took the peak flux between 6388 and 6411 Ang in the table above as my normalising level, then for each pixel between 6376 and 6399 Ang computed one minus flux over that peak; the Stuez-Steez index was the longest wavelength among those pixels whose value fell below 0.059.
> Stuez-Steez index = 6386.20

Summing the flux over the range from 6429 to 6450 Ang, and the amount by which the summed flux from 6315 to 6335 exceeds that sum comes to -0.5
